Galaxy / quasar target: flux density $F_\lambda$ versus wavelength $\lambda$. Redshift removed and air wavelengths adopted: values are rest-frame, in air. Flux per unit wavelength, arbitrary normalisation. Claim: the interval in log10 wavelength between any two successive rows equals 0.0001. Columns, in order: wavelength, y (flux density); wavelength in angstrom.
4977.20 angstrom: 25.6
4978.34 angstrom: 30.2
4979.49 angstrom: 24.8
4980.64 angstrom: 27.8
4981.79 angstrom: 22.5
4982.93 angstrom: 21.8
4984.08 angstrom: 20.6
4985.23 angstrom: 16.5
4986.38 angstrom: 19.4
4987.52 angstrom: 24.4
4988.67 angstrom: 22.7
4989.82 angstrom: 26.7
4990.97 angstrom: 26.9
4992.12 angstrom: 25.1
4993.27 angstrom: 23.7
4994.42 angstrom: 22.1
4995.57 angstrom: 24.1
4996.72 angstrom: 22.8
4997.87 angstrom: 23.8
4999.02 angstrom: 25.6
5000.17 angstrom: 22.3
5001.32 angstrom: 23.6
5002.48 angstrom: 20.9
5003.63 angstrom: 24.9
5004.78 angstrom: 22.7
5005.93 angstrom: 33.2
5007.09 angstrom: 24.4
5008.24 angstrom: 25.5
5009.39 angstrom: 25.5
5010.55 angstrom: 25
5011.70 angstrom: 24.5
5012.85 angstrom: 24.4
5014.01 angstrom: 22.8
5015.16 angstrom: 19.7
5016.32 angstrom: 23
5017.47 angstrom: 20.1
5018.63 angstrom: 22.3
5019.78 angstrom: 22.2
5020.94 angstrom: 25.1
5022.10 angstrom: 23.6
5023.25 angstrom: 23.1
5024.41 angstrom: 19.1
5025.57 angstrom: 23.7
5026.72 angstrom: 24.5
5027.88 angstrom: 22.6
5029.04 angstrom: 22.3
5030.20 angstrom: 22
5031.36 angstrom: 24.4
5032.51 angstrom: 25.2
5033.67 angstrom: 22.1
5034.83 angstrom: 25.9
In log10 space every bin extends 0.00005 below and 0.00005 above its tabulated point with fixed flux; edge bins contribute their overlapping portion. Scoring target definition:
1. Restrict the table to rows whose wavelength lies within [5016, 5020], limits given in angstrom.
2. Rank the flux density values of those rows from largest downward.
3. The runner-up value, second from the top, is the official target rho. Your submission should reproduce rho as 22.3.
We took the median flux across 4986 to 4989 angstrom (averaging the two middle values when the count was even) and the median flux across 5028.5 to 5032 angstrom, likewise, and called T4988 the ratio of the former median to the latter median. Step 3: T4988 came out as 1.02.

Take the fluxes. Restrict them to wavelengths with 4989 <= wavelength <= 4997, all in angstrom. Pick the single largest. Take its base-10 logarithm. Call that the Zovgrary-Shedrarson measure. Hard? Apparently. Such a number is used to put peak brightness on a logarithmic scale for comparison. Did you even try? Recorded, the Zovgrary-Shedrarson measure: 1.43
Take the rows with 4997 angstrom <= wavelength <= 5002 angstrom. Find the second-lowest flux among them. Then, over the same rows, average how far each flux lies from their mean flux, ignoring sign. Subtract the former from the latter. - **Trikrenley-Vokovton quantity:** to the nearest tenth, -22.7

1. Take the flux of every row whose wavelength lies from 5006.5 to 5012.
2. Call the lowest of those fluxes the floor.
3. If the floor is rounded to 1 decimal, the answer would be 24.4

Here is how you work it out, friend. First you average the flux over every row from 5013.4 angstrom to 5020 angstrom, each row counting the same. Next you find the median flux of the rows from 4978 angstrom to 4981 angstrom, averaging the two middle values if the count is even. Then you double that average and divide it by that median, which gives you 1.6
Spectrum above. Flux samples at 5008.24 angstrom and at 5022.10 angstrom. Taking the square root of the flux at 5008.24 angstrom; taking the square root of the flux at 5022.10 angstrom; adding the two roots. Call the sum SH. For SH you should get 9.9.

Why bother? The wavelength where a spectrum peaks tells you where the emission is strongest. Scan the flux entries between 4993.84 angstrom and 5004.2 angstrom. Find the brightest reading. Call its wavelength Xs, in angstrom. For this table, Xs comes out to 4999.02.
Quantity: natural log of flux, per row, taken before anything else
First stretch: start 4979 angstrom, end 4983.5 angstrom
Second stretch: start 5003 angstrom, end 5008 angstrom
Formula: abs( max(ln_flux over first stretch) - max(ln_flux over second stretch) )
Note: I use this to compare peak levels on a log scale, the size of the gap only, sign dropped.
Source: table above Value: 0.178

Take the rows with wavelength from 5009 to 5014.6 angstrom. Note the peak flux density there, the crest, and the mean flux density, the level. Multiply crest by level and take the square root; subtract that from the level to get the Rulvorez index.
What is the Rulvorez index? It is -0.5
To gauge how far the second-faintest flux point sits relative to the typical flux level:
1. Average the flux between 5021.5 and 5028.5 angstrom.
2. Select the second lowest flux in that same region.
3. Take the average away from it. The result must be -0.17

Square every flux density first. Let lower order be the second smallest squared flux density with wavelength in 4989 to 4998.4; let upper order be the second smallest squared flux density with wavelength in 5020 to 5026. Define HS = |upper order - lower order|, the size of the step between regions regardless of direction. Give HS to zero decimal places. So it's 14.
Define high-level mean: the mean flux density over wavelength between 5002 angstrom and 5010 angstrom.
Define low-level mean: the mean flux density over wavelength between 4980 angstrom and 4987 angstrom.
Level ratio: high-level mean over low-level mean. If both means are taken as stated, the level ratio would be 1.18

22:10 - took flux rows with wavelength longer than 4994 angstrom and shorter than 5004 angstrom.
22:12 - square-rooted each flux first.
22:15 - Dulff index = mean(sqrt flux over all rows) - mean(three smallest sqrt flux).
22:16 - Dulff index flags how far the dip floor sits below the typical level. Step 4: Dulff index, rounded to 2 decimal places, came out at 0.16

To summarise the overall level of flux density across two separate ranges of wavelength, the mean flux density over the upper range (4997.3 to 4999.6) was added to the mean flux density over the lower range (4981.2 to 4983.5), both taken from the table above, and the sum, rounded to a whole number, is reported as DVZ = 47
